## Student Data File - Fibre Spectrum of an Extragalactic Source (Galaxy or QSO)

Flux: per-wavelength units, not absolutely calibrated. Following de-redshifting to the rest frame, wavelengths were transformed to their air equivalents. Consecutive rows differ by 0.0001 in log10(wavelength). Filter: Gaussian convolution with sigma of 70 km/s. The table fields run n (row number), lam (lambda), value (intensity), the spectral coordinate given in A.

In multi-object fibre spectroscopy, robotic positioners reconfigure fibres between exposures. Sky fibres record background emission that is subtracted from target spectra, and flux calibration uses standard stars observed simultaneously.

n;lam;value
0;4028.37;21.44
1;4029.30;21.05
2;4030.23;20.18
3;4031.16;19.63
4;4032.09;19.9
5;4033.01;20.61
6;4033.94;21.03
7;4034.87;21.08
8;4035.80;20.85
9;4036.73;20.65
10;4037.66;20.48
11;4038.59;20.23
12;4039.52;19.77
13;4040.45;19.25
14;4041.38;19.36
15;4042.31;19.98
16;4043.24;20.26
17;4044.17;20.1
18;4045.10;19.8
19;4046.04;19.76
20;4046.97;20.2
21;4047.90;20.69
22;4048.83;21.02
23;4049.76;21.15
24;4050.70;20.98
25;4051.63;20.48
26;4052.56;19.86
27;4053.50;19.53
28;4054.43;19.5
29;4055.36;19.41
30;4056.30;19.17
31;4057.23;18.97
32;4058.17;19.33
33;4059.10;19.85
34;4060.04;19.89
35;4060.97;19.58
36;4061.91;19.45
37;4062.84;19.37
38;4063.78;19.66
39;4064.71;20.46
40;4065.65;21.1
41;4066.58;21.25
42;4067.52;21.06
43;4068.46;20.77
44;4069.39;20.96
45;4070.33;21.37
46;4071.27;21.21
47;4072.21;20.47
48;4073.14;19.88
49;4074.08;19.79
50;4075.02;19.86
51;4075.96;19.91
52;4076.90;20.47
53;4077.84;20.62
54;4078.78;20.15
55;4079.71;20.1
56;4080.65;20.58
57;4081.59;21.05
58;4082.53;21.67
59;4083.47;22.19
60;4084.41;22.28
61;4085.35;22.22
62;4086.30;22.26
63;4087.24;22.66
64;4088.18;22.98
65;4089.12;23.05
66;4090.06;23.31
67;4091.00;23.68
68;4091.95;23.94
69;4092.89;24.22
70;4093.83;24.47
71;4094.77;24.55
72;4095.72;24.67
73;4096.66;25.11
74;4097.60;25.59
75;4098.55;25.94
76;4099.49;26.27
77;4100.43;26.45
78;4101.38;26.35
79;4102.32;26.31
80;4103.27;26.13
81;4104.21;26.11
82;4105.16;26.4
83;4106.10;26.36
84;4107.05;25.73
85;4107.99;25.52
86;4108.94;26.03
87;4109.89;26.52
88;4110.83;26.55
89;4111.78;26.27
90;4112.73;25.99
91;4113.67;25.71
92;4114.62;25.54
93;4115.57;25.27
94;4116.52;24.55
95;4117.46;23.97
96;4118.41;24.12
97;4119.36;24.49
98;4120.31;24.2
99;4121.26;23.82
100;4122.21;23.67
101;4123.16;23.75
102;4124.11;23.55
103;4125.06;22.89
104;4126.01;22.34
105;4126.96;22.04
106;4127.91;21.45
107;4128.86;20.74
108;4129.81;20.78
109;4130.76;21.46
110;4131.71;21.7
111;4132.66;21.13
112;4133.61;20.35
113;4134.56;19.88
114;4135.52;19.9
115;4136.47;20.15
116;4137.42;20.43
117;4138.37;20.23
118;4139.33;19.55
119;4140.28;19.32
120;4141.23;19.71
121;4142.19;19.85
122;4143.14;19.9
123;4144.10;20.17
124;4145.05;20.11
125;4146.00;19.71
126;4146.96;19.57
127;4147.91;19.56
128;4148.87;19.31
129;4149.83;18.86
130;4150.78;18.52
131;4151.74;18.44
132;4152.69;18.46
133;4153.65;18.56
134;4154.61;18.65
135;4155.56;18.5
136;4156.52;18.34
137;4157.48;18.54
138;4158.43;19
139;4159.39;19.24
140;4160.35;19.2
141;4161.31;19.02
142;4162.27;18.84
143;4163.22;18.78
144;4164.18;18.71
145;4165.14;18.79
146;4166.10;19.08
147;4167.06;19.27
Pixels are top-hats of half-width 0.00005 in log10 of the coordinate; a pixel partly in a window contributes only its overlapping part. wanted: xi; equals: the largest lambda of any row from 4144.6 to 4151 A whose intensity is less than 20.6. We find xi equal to 4150.78 A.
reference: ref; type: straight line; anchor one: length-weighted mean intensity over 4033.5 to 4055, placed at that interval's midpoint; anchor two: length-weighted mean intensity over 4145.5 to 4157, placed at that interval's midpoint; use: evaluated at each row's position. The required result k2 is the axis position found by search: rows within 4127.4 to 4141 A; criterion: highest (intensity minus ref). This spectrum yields 4131.71 A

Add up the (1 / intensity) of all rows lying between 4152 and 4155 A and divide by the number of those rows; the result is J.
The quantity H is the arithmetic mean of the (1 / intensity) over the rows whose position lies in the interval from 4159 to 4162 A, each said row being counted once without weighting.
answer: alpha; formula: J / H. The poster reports 1.03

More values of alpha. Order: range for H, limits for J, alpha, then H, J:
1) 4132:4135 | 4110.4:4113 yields 0.78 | 0.0489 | 0.038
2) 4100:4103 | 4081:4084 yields 1.22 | 0.0379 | 0.046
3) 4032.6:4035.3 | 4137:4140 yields 1.04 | 0.0478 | 0.050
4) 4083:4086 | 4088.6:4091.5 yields 0.95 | 0.0450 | 0.043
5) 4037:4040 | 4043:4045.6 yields 1.01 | 0.0496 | 0.050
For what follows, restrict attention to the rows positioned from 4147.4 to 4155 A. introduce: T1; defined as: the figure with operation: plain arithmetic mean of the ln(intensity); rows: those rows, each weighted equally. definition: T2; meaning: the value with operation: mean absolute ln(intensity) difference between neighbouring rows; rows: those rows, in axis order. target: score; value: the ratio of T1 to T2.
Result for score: 292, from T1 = 2.93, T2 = 0.0100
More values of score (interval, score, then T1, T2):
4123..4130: 158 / 3.10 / 0.0196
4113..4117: 210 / 3.23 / 0.0154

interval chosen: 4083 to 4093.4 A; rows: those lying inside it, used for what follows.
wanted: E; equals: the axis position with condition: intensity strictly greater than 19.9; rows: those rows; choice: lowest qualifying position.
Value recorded 4083.47 A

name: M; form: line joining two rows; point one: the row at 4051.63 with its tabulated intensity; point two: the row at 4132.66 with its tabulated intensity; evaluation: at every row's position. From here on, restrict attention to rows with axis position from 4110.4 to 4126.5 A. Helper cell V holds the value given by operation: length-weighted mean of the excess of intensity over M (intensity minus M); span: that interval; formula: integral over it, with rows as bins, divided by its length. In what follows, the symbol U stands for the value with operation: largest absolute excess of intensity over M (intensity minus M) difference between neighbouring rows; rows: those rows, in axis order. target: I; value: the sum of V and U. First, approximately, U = 0.73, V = 3.5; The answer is 4.2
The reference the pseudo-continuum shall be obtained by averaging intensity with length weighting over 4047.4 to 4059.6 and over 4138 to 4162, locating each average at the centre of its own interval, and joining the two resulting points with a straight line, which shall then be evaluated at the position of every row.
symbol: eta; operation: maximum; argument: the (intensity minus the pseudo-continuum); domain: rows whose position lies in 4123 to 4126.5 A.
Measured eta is 4.3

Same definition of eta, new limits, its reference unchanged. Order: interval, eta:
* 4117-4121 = 5.0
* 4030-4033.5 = 0.5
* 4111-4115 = 6.8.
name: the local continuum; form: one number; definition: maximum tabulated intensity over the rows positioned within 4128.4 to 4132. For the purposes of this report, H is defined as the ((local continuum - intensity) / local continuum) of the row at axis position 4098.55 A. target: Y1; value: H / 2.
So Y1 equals -0.10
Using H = -0.20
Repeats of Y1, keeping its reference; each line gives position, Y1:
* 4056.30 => 0.06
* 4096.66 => -0.08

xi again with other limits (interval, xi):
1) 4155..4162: 4161.31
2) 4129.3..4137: 4136.47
